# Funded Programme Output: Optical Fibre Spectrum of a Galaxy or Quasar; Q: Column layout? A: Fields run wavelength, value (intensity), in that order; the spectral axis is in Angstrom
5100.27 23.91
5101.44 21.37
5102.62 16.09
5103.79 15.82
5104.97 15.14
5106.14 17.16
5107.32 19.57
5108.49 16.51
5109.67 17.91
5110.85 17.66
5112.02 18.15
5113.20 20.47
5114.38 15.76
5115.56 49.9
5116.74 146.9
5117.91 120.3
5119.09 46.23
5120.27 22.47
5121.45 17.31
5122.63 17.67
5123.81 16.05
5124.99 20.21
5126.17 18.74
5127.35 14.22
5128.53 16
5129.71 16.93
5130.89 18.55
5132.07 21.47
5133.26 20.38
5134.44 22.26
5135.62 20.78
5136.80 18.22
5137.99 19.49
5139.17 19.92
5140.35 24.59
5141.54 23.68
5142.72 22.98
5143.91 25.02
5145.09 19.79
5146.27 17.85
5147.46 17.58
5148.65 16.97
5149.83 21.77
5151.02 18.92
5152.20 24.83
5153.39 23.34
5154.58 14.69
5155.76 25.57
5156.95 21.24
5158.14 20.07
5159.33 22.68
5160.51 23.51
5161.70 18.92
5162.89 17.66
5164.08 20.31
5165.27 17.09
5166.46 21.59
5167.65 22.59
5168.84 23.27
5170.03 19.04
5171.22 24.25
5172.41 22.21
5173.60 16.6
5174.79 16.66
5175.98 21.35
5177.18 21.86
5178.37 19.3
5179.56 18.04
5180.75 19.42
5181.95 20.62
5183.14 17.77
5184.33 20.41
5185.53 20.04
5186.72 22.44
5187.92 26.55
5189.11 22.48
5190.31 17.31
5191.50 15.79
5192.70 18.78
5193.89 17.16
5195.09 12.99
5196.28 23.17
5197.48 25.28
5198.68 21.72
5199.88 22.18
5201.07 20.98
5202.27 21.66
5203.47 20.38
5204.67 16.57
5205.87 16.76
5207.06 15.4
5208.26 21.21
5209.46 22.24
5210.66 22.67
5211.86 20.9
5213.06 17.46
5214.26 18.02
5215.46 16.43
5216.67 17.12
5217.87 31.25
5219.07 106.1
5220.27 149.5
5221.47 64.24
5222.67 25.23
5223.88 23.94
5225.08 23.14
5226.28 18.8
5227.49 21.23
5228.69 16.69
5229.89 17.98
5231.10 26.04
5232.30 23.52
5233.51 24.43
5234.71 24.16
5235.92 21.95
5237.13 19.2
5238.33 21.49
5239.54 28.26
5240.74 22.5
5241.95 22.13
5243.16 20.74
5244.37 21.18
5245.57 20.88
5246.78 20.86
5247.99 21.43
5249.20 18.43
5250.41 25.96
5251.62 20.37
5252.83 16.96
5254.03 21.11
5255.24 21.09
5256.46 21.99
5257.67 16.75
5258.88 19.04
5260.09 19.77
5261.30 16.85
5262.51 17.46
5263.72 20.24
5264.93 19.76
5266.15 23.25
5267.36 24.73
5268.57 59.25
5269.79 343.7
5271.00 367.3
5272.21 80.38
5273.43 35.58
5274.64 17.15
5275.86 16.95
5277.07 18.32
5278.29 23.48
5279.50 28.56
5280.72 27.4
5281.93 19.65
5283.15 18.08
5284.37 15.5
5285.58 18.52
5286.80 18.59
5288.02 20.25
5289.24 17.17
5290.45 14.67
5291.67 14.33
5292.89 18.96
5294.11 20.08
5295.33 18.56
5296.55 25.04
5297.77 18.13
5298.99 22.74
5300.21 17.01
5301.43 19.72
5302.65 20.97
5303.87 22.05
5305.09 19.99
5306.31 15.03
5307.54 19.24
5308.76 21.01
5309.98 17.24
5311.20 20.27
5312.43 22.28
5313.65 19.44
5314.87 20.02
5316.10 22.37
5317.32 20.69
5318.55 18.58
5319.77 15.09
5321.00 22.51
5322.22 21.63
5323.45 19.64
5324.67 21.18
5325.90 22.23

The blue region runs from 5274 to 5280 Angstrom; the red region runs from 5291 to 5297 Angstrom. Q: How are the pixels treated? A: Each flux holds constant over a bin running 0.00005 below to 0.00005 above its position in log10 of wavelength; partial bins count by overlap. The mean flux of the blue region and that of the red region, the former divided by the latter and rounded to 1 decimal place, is 1.1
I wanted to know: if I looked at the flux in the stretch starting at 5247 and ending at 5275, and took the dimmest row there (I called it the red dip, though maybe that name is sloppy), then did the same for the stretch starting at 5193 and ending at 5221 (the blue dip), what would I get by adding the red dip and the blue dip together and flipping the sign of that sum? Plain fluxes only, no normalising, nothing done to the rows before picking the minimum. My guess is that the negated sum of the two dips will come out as -29.7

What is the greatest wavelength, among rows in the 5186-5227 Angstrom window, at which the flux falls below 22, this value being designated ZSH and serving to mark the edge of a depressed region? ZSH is 5226.28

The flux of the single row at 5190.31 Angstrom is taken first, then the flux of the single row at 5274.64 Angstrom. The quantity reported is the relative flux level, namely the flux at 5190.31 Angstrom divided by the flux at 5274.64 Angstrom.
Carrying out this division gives 1.0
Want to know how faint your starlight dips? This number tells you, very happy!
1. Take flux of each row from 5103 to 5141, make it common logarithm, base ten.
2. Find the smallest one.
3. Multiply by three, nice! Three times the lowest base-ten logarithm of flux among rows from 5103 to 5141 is 3.459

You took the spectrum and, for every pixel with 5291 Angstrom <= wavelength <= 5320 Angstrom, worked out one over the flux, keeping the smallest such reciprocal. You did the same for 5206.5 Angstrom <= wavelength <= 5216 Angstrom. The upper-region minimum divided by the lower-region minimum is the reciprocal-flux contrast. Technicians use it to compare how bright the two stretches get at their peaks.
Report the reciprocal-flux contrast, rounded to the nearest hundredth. 0.91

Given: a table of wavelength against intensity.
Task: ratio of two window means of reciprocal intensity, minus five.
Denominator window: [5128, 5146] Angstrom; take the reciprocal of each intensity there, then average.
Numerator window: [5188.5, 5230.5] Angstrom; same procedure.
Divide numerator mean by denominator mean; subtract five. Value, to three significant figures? -4.03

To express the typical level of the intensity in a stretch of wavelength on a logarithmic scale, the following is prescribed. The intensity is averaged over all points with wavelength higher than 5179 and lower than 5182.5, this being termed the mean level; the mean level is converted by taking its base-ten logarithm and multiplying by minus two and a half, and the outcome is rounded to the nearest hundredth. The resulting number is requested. -3.22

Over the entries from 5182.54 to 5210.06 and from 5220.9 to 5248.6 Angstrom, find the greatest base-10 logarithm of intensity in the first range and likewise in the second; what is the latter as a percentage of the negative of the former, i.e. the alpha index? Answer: -127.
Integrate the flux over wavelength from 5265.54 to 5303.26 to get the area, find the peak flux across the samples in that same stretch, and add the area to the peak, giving 2073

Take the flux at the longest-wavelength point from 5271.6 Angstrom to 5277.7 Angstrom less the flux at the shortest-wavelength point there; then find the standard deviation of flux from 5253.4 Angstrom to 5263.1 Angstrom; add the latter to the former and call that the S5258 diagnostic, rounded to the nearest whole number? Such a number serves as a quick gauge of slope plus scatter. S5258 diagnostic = -60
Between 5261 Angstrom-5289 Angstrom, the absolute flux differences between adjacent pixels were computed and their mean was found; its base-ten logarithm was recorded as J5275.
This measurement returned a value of 1.52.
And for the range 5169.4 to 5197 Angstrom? 0.48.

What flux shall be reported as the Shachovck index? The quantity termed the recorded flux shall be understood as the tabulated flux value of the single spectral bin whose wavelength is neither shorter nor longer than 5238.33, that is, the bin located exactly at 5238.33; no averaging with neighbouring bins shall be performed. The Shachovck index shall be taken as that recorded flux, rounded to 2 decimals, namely 21.49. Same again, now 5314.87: 20.02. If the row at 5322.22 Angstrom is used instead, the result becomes 21.63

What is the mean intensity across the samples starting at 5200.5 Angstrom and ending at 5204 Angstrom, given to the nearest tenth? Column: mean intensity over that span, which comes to 21.0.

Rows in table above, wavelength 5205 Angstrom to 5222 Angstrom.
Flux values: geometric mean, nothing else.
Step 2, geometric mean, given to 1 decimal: 27.8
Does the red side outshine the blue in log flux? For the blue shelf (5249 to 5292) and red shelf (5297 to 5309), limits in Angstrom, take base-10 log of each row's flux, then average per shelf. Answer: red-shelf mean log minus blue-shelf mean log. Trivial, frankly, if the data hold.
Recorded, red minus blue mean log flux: -0.11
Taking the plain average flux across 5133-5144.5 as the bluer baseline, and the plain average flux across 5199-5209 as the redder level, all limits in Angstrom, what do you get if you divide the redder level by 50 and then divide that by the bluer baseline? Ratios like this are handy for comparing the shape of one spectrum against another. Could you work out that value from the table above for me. 0.018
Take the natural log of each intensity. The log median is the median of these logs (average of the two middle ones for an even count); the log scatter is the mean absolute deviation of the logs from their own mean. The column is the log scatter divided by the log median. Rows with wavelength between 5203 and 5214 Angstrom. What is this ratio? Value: 0.0428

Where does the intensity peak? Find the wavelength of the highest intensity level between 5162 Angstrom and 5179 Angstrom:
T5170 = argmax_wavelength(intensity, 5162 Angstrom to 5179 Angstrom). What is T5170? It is 5171.22 Angstrom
